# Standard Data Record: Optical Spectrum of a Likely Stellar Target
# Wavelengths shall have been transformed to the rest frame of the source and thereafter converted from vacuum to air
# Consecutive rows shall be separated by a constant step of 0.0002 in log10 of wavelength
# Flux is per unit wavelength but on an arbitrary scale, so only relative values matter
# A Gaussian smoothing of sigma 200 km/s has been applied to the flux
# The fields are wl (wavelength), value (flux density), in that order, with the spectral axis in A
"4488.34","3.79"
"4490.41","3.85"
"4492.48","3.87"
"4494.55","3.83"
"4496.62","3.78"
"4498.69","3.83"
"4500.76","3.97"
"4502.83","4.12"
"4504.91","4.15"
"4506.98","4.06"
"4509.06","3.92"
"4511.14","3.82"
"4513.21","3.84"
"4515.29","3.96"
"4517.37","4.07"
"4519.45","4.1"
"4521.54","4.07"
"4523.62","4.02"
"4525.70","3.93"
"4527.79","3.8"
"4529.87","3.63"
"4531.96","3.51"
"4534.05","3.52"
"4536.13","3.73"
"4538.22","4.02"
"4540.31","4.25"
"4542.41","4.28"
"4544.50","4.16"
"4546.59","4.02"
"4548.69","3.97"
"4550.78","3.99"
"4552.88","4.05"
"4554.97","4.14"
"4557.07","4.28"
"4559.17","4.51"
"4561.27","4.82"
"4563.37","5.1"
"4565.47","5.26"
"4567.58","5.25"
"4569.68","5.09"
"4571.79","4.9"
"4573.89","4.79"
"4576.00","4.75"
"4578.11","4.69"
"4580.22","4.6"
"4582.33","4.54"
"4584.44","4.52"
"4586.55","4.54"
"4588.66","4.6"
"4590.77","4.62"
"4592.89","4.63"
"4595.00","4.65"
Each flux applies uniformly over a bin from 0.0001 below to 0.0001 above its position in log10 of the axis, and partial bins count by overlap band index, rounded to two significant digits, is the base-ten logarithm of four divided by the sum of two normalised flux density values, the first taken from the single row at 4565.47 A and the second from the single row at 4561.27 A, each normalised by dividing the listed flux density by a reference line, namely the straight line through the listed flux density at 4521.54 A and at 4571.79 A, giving 0.28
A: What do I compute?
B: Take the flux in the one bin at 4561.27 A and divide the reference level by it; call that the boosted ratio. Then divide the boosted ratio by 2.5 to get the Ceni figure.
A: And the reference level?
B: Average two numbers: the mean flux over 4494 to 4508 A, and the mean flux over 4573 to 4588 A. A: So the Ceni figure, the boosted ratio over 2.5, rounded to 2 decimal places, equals 0.36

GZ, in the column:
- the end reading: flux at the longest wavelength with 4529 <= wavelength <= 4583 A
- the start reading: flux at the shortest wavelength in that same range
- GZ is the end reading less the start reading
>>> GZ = 0.91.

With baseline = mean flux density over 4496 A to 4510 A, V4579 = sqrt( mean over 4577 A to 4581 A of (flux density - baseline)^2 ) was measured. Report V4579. 0.67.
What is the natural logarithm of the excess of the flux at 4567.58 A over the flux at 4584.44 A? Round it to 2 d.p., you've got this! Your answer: -0.31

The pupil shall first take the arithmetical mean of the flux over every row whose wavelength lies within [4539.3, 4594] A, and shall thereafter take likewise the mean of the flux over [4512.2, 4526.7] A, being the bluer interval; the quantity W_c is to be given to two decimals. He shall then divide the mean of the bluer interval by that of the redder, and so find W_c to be 0.88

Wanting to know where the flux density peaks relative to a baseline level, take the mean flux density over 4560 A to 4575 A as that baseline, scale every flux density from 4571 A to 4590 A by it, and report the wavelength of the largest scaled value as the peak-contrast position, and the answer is 4571.79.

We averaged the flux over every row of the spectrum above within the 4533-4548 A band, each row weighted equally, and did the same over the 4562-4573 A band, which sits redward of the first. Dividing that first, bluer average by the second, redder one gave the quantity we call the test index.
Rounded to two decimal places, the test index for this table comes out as 0.78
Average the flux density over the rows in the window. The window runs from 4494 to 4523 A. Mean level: 3.97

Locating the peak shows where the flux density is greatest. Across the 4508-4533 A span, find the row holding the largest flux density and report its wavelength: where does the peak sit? 4519.45 A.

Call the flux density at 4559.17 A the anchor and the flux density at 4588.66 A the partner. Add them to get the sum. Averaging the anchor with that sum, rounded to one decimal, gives 6.8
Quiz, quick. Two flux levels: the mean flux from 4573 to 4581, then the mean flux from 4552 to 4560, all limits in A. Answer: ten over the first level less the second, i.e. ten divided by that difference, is 22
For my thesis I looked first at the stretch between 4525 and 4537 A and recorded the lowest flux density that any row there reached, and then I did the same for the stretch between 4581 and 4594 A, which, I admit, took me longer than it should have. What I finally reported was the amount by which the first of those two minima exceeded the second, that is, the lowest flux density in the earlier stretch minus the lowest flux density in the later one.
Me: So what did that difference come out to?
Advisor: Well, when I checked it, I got -1.0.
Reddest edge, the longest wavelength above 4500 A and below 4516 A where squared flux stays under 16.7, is 4515.29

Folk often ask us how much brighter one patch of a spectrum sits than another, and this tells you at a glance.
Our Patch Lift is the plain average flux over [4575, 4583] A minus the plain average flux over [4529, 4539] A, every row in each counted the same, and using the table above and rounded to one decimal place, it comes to 1.0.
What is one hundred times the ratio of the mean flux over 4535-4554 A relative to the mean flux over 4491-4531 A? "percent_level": 103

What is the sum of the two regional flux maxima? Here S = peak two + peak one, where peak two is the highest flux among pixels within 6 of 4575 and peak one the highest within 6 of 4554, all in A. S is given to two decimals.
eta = 9.60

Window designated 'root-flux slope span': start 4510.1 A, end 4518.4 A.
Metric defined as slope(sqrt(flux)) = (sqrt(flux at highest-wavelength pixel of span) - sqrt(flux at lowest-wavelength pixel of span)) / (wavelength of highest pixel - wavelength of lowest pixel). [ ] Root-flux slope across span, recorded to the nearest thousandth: 0.010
